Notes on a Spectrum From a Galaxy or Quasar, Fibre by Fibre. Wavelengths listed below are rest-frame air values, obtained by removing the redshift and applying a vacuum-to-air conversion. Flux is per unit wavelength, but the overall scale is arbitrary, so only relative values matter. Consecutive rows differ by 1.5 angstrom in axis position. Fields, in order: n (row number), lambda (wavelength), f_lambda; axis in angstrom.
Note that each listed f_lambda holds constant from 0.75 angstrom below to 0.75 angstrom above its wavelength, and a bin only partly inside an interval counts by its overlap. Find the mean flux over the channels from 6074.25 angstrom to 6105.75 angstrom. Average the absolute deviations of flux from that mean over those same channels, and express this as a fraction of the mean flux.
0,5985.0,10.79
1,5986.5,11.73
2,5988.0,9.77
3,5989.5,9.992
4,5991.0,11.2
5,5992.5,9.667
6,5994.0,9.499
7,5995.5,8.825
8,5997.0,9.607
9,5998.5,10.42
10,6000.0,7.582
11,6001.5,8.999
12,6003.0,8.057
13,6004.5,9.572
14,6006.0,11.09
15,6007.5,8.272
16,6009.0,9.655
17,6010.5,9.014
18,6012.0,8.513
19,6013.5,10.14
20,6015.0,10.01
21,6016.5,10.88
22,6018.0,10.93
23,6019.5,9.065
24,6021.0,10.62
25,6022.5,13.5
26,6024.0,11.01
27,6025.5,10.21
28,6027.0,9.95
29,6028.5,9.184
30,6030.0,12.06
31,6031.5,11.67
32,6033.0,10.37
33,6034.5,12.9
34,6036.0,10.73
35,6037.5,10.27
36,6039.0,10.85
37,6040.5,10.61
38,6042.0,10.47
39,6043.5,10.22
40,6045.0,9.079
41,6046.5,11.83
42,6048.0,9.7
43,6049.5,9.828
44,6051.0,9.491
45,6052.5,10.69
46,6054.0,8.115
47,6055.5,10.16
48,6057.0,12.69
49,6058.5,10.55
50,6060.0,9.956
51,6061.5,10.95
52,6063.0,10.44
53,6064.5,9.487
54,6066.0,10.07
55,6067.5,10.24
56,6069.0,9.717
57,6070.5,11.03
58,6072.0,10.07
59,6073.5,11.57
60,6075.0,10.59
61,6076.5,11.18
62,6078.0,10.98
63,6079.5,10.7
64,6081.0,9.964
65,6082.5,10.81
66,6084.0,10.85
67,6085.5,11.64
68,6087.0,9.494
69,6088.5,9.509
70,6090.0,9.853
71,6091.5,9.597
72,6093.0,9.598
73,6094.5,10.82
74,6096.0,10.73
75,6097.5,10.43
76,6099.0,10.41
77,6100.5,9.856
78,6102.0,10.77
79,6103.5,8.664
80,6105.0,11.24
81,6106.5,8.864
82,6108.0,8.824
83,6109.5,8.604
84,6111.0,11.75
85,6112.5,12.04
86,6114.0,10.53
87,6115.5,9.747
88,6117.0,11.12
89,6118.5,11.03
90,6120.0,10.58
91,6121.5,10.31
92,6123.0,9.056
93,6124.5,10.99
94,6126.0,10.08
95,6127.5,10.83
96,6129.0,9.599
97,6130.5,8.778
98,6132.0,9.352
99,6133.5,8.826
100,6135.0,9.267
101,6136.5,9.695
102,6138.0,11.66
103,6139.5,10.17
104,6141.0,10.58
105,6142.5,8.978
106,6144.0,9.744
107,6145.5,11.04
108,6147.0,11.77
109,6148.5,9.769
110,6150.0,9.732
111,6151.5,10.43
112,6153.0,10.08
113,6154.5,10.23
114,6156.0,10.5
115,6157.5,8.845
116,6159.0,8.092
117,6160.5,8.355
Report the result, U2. 0.059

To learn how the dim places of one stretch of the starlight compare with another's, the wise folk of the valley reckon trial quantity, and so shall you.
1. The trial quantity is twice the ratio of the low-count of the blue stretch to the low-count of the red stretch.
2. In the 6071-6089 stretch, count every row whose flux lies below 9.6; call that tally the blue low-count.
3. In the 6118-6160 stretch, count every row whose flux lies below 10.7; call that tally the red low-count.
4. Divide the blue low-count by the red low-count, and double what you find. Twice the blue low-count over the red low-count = 0.18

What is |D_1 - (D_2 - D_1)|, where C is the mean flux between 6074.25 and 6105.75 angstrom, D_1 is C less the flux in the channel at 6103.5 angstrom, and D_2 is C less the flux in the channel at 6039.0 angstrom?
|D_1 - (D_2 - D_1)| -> 3.9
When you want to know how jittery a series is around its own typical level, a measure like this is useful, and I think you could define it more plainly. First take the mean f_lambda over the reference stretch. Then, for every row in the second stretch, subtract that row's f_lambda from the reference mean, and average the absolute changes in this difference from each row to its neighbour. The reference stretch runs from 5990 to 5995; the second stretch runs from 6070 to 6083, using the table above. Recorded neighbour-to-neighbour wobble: 0.8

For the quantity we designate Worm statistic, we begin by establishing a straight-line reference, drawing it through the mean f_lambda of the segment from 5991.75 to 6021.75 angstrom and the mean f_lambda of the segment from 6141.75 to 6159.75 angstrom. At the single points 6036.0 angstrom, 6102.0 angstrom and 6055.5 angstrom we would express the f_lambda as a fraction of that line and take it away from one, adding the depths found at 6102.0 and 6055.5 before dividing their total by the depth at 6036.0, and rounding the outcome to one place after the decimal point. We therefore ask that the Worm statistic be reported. 1.3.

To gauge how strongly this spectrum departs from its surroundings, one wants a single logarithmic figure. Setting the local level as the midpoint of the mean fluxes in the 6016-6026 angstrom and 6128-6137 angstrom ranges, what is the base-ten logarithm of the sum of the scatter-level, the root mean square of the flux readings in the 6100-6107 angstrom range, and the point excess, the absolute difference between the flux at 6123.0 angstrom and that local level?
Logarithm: 1.04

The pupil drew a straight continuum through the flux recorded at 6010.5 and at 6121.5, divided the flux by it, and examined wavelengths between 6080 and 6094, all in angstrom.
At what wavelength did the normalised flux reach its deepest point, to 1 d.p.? 6088.5 angstrom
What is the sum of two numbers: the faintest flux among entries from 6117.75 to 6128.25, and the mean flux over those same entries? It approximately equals 19.5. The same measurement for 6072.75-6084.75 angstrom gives 20.8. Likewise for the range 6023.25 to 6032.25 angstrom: 19.9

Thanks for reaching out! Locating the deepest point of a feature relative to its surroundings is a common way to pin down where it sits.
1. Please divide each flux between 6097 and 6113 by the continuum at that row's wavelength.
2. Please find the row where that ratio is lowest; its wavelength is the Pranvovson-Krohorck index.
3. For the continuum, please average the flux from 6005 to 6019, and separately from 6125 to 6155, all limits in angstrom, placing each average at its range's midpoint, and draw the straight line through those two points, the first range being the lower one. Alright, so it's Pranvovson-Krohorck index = 6109.5 angstrom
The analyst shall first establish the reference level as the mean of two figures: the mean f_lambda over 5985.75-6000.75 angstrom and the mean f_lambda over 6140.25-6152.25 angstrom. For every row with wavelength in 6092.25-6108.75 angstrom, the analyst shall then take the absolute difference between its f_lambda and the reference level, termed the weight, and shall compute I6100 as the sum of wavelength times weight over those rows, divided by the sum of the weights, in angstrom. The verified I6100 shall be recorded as 6102.1 angstrom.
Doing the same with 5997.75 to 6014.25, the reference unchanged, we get 6005.1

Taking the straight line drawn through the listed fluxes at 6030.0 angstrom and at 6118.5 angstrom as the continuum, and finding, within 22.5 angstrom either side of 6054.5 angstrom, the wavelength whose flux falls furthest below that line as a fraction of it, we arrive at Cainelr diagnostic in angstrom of 6054.0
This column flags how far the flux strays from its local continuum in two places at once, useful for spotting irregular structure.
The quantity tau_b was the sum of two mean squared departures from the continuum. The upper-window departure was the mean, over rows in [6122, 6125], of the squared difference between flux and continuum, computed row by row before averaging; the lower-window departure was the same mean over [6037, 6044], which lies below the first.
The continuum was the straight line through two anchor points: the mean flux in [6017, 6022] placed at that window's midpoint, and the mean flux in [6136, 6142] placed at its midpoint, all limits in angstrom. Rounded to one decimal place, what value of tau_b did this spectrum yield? 1.2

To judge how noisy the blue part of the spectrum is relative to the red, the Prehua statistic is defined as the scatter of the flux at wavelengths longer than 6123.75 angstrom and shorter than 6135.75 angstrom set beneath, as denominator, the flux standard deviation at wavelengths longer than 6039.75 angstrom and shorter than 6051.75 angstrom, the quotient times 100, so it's 100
